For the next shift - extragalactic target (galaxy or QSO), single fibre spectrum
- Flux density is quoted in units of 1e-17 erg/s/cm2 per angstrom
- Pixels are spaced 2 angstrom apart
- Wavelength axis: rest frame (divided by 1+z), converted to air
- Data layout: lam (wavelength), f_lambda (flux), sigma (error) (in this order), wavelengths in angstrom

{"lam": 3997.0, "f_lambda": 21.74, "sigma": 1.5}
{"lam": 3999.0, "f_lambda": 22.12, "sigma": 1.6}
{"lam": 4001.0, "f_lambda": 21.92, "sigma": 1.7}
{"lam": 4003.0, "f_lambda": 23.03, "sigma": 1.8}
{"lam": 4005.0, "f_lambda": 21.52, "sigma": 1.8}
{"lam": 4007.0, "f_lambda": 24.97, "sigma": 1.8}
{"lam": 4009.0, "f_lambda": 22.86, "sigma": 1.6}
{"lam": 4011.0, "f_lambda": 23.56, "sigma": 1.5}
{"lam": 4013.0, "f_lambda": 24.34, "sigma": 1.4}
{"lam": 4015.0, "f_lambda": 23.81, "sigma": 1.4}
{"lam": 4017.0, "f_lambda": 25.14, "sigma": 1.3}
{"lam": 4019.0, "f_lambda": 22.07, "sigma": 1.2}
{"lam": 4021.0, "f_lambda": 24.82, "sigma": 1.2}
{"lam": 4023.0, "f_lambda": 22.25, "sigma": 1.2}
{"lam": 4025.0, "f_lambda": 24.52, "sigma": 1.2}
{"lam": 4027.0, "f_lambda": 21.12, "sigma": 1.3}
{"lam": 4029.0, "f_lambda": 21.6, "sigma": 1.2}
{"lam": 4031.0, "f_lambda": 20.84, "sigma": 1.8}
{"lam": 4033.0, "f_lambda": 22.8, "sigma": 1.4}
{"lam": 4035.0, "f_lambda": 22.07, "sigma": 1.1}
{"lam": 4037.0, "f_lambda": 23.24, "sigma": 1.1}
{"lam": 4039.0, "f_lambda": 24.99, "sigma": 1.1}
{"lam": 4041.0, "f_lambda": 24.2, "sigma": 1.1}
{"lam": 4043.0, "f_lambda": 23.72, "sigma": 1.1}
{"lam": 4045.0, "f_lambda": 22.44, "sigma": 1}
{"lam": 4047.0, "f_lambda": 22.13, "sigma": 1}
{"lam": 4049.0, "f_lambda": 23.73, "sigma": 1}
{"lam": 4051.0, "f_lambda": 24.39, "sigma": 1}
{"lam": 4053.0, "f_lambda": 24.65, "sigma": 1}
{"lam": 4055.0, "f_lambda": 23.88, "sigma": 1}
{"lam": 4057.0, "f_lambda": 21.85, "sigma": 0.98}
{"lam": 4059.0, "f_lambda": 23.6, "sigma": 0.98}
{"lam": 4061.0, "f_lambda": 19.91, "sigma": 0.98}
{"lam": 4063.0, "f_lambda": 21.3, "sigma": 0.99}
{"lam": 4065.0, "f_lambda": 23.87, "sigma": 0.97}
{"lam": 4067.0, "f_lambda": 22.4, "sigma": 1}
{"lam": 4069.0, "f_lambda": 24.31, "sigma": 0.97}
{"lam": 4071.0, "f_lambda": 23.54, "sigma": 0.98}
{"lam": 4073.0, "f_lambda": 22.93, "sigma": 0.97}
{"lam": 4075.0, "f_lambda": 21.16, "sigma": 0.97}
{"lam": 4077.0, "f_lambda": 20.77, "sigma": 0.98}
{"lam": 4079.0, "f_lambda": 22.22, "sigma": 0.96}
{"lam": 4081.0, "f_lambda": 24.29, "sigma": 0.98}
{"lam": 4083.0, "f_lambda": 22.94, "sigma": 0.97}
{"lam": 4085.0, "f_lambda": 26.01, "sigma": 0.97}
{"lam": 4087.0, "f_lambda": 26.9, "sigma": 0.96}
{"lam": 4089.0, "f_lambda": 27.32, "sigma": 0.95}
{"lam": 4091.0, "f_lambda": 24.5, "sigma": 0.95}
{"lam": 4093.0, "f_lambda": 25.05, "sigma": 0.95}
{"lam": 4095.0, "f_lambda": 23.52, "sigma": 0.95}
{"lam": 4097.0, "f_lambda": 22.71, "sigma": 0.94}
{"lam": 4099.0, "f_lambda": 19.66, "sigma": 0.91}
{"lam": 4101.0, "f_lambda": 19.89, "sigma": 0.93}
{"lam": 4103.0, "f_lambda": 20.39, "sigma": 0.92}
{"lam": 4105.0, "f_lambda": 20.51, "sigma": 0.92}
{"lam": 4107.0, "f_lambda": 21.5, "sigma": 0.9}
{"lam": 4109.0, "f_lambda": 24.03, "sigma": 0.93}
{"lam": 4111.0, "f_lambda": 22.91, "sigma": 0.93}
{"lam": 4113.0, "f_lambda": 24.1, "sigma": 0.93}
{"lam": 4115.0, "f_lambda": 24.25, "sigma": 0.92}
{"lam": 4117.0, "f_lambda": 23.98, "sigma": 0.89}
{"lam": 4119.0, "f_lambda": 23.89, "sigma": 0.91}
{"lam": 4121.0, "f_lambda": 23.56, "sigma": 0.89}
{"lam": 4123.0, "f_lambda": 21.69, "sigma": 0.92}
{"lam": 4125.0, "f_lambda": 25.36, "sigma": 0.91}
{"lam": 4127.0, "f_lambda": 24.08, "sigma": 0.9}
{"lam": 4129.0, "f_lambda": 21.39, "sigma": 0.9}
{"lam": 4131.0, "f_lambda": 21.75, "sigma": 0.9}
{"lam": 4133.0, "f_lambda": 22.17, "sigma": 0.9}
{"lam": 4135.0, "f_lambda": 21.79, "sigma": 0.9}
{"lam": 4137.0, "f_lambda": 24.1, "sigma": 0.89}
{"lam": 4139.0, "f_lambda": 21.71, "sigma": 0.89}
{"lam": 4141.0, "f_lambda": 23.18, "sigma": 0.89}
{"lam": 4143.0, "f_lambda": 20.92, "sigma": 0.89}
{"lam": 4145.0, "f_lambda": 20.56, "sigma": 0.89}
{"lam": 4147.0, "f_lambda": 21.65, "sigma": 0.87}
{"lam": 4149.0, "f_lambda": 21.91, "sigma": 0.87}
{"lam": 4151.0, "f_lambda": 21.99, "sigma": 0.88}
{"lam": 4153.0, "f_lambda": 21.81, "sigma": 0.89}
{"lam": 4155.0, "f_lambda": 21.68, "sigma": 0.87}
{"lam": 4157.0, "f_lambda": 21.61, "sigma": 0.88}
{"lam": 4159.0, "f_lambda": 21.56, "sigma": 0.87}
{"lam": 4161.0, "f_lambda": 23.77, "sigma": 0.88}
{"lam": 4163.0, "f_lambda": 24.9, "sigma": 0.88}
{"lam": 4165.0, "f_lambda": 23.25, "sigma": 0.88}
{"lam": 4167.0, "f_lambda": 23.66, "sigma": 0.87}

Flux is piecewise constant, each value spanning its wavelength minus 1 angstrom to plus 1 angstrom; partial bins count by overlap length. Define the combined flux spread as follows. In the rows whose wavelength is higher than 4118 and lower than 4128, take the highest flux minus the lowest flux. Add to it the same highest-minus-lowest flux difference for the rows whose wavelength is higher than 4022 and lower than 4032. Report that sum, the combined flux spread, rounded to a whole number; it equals 7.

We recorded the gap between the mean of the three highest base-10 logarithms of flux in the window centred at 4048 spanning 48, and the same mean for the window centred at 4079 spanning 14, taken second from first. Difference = 0.01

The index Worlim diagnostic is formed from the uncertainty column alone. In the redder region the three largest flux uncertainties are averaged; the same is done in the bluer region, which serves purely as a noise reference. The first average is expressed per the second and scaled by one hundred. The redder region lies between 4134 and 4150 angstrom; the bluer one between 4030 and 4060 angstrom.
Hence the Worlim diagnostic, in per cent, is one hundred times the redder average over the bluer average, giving 62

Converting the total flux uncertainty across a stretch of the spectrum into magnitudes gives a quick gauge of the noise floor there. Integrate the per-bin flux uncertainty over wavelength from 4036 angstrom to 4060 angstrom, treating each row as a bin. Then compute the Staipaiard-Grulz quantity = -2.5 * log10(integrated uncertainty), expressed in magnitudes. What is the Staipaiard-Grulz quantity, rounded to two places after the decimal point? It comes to -3.48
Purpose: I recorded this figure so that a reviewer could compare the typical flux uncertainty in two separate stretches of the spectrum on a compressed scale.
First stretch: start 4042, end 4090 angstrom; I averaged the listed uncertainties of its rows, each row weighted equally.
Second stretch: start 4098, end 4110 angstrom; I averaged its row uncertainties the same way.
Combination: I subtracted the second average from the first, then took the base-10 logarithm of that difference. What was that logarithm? -1.2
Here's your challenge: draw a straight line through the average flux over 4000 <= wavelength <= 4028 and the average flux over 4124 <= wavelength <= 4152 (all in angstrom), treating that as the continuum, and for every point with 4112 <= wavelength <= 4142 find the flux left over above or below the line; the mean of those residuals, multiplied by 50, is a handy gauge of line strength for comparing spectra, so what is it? 36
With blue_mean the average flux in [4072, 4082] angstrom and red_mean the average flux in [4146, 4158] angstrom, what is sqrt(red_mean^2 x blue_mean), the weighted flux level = 103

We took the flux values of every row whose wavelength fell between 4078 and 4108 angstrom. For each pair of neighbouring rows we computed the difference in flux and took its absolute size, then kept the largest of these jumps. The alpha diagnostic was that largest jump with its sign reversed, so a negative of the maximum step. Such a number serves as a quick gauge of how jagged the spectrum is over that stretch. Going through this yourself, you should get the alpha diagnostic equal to -3.1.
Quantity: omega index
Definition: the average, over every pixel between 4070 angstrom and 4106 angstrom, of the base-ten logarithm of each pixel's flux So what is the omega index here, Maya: 1.36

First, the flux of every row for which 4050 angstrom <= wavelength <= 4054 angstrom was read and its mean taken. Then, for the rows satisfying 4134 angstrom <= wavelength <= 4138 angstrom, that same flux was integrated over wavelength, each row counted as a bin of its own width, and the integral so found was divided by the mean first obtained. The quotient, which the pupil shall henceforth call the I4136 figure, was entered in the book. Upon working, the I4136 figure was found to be 3.74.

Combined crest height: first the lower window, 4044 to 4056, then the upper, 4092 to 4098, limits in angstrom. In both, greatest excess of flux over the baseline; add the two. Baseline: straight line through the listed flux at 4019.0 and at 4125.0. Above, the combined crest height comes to 2.2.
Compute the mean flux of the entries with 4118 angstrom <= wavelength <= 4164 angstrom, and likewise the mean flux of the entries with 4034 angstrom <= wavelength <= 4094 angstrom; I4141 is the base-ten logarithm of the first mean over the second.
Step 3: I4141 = -0.019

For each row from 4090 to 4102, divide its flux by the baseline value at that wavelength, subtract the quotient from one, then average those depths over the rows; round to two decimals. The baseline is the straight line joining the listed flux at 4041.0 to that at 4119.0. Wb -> 0.06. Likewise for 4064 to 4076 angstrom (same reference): 0.04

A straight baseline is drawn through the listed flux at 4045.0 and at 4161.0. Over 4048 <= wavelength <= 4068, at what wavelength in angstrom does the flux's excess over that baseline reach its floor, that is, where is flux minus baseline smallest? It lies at 4061.0 angstrom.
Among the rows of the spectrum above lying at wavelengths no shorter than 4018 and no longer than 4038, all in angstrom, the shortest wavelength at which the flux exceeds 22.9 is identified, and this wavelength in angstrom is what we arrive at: 4021.0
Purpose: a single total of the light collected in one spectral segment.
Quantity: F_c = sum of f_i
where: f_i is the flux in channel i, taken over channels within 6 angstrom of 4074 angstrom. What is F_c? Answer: 135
